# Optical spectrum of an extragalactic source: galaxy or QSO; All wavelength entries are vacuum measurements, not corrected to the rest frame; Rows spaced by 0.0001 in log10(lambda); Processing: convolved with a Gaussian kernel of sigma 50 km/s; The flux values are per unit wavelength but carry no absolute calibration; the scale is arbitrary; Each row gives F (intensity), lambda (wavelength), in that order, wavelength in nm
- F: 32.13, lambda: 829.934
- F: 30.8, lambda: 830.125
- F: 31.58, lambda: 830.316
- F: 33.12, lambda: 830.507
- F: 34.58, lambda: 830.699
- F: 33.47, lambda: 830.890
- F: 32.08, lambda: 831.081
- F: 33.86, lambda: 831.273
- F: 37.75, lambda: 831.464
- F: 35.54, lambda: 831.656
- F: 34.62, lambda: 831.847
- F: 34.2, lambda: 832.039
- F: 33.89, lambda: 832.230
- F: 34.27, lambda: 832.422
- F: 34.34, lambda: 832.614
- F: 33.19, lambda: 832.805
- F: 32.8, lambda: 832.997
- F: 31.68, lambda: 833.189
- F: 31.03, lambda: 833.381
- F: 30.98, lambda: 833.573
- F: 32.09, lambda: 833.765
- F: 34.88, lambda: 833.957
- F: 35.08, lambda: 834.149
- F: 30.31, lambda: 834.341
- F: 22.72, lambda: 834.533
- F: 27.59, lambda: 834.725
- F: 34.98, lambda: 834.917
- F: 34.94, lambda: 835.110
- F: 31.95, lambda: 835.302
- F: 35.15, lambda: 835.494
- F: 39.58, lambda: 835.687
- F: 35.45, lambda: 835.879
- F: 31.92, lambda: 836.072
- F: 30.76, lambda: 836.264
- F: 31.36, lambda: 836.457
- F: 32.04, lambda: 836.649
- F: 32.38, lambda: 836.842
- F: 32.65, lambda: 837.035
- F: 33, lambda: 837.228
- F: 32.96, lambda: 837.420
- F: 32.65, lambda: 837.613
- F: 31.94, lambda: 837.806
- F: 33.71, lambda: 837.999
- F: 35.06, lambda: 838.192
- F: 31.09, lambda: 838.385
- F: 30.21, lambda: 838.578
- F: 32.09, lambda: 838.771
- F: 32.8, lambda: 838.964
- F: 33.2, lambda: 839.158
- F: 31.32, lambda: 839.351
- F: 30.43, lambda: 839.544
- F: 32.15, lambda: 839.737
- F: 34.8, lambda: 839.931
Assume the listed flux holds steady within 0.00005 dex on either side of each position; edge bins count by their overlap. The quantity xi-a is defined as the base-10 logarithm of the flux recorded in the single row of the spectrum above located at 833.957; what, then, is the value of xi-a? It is 1.54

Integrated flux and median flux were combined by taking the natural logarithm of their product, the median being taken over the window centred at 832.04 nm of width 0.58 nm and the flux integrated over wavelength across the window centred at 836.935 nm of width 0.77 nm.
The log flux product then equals 6.8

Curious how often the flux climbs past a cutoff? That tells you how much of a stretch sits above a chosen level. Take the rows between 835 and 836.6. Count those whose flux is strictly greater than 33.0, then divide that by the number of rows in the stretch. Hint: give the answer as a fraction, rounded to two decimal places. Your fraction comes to 0.50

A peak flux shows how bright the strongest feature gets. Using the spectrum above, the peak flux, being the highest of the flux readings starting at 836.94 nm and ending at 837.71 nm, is 33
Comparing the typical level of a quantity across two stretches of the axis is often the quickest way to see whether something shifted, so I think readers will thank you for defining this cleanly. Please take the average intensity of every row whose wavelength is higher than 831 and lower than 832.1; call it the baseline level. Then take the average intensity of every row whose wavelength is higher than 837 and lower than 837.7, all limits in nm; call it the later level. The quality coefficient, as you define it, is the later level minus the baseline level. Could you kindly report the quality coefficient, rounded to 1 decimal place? -1.9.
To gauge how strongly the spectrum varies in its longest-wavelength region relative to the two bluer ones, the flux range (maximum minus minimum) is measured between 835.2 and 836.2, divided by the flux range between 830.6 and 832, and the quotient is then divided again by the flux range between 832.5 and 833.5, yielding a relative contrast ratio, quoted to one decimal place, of 0.4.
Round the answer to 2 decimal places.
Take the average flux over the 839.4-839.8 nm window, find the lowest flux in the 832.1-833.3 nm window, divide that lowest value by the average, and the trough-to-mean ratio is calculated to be 1.01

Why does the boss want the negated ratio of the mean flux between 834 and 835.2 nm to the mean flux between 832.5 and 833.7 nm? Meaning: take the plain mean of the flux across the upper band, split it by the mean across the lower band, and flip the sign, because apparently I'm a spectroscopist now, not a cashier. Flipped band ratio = -0.96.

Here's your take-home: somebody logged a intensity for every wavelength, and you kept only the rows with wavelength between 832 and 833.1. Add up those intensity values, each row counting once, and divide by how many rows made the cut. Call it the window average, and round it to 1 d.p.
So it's 33.8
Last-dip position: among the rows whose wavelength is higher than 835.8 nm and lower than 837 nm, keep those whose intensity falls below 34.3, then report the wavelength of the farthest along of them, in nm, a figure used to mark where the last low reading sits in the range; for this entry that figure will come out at 836.842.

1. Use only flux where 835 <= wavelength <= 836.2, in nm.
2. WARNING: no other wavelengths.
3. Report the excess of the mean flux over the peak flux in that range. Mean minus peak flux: -5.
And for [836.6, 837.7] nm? 0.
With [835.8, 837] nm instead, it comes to -3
